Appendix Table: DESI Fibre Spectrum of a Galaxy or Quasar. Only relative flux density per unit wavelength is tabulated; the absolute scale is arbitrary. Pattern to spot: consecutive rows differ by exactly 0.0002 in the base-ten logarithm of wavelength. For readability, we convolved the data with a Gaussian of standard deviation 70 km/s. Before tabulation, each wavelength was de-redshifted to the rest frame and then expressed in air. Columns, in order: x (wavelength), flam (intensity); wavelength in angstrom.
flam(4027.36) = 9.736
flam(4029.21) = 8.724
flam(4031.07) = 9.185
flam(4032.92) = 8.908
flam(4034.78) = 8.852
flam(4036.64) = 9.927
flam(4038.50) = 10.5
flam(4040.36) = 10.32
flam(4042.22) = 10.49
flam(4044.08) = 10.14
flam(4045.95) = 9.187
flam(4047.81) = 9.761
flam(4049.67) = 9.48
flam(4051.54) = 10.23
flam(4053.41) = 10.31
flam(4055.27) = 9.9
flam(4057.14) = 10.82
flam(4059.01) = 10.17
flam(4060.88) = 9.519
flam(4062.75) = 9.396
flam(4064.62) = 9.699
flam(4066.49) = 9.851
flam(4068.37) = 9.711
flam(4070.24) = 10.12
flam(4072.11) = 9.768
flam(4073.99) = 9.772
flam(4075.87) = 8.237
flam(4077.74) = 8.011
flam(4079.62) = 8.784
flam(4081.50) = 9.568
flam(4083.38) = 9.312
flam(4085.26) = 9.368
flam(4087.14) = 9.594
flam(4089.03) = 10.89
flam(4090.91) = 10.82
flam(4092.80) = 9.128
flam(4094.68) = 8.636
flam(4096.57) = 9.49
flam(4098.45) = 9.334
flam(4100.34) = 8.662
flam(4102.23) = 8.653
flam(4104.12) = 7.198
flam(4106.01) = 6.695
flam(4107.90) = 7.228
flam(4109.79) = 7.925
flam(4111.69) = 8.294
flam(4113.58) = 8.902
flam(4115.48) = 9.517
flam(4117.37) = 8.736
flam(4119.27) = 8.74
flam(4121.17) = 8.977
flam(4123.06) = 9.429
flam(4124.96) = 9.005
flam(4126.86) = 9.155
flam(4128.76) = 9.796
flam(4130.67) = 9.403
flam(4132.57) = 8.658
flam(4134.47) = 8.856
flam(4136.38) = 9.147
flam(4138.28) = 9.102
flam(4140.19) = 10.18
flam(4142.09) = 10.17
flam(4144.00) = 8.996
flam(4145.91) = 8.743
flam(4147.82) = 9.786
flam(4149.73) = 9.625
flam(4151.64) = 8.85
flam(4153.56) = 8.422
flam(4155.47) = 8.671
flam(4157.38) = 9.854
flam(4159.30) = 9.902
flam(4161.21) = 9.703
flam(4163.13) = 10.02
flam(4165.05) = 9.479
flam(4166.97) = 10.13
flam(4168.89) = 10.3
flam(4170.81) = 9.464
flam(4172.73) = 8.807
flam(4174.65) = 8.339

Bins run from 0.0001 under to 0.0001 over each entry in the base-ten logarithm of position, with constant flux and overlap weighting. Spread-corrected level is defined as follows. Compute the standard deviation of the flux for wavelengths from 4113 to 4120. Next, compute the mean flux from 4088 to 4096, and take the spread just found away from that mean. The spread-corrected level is 9.5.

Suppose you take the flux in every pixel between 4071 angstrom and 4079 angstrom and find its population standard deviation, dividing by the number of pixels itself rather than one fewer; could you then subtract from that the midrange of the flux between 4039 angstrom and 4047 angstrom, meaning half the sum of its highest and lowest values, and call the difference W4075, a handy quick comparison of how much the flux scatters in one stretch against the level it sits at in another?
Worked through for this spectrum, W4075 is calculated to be -9.0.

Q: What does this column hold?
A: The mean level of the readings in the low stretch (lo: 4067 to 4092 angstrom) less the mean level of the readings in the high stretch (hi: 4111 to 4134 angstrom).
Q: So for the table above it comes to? 0.5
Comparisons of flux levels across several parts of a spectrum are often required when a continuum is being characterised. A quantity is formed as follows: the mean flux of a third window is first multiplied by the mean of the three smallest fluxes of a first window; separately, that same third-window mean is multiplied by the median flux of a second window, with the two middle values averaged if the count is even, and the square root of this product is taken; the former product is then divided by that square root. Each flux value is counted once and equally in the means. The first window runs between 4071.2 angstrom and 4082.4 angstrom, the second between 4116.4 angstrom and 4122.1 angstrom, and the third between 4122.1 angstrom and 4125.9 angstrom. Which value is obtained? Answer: 8.6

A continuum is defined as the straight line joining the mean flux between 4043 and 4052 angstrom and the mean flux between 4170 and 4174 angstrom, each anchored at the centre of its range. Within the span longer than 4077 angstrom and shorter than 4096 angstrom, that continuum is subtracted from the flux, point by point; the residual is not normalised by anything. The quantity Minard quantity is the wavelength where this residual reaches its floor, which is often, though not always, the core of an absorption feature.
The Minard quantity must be 4077.74 angstrom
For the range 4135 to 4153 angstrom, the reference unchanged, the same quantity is 4145.91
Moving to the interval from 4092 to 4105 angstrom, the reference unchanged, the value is 4104.12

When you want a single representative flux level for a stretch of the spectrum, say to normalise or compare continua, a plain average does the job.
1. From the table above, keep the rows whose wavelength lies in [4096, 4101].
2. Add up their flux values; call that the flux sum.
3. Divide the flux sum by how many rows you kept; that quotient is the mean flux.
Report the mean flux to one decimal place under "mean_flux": 9.2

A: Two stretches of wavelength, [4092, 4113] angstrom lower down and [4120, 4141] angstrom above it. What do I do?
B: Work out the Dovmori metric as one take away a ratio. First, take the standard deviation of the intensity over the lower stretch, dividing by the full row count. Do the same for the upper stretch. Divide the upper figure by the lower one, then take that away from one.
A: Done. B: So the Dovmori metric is 0.5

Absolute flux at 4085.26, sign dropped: 9.4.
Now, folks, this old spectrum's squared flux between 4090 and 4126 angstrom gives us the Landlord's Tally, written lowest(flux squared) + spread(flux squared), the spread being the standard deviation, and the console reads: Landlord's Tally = 61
